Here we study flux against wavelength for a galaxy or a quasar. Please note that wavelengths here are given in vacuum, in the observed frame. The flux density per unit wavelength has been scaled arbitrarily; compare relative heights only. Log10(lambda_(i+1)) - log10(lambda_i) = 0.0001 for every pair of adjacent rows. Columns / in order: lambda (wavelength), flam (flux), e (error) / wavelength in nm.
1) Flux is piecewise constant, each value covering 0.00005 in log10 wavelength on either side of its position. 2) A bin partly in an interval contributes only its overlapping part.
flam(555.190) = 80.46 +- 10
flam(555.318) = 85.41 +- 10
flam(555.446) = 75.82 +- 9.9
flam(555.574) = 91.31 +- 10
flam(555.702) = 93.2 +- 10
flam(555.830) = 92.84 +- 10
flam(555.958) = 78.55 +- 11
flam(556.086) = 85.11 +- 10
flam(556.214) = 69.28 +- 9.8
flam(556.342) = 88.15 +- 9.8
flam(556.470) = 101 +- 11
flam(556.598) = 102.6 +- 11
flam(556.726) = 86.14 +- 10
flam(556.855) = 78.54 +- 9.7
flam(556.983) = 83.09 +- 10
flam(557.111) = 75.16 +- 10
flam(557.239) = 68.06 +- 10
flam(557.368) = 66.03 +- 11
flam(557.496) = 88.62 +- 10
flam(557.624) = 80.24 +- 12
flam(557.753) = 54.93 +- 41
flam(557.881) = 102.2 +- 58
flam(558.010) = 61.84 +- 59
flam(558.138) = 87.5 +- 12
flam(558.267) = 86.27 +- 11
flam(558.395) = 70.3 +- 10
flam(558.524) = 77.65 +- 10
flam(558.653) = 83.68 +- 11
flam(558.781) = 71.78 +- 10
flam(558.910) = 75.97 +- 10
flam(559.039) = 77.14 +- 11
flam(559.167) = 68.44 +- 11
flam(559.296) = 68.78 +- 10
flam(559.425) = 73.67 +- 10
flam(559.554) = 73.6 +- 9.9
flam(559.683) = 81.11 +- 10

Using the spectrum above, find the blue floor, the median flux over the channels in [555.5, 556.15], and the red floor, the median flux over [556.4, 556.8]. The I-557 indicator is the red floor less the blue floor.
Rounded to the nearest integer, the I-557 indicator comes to 10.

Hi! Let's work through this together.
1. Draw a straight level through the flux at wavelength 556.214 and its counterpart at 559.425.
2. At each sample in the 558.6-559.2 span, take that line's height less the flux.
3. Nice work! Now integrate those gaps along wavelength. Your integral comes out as -1.6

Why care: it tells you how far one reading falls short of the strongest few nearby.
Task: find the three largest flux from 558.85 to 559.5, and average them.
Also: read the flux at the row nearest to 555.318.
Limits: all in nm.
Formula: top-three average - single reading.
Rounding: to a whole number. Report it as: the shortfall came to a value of -10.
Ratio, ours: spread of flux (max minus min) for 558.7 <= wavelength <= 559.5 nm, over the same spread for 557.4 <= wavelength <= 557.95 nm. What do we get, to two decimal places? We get 0.18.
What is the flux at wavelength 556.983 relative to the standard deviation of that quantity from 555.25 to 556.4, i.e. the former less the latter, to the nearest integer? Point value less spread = 75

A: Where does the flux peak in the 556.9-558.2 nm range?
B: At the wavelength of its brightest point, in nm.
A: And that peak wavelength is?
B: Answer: 557.881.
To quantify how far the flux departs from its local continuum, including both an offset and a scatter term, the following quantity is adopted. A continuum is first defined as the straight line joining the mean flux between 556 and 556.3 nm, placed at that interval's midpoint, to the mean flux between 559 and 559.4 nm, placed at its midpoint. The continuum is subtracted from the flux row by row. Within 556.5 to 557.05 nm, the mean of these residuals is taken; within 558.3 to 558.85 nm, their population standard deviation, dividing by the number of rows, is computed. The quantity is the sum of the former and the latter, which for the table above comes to 17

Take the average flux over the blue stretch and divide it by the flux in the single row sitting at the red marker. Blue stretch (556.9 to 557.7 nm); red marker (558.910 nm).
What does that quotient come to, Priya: 1.01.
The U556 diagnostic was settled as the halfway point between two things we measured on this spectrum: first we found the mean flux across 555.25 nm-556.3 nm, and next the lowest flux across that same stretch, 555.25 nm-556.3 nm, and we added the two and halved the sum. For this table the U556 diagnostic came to 77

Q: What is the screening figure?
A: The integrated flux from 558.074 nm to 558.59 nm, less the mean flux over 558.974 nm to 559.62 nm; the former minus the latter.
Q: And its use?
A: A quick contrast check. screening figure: -31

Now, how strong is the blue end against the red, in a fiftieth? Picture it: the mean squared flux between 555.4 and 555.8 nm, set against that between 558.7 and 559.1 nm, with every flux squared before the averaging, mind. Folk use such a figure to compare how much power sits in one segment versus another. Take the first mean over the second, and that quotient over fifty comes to 0.027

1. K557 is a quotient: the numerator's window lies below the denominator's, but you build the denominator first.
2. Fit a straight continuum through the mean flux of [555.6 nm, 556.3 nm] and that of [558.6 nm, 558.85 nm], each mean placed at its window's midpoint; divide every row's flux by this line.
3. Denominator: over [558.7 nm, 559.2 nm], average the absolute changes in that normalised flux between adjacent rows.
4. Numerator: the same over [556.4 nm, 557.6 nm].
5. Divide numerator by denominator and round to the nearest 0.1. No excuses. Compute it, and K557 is 1.7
